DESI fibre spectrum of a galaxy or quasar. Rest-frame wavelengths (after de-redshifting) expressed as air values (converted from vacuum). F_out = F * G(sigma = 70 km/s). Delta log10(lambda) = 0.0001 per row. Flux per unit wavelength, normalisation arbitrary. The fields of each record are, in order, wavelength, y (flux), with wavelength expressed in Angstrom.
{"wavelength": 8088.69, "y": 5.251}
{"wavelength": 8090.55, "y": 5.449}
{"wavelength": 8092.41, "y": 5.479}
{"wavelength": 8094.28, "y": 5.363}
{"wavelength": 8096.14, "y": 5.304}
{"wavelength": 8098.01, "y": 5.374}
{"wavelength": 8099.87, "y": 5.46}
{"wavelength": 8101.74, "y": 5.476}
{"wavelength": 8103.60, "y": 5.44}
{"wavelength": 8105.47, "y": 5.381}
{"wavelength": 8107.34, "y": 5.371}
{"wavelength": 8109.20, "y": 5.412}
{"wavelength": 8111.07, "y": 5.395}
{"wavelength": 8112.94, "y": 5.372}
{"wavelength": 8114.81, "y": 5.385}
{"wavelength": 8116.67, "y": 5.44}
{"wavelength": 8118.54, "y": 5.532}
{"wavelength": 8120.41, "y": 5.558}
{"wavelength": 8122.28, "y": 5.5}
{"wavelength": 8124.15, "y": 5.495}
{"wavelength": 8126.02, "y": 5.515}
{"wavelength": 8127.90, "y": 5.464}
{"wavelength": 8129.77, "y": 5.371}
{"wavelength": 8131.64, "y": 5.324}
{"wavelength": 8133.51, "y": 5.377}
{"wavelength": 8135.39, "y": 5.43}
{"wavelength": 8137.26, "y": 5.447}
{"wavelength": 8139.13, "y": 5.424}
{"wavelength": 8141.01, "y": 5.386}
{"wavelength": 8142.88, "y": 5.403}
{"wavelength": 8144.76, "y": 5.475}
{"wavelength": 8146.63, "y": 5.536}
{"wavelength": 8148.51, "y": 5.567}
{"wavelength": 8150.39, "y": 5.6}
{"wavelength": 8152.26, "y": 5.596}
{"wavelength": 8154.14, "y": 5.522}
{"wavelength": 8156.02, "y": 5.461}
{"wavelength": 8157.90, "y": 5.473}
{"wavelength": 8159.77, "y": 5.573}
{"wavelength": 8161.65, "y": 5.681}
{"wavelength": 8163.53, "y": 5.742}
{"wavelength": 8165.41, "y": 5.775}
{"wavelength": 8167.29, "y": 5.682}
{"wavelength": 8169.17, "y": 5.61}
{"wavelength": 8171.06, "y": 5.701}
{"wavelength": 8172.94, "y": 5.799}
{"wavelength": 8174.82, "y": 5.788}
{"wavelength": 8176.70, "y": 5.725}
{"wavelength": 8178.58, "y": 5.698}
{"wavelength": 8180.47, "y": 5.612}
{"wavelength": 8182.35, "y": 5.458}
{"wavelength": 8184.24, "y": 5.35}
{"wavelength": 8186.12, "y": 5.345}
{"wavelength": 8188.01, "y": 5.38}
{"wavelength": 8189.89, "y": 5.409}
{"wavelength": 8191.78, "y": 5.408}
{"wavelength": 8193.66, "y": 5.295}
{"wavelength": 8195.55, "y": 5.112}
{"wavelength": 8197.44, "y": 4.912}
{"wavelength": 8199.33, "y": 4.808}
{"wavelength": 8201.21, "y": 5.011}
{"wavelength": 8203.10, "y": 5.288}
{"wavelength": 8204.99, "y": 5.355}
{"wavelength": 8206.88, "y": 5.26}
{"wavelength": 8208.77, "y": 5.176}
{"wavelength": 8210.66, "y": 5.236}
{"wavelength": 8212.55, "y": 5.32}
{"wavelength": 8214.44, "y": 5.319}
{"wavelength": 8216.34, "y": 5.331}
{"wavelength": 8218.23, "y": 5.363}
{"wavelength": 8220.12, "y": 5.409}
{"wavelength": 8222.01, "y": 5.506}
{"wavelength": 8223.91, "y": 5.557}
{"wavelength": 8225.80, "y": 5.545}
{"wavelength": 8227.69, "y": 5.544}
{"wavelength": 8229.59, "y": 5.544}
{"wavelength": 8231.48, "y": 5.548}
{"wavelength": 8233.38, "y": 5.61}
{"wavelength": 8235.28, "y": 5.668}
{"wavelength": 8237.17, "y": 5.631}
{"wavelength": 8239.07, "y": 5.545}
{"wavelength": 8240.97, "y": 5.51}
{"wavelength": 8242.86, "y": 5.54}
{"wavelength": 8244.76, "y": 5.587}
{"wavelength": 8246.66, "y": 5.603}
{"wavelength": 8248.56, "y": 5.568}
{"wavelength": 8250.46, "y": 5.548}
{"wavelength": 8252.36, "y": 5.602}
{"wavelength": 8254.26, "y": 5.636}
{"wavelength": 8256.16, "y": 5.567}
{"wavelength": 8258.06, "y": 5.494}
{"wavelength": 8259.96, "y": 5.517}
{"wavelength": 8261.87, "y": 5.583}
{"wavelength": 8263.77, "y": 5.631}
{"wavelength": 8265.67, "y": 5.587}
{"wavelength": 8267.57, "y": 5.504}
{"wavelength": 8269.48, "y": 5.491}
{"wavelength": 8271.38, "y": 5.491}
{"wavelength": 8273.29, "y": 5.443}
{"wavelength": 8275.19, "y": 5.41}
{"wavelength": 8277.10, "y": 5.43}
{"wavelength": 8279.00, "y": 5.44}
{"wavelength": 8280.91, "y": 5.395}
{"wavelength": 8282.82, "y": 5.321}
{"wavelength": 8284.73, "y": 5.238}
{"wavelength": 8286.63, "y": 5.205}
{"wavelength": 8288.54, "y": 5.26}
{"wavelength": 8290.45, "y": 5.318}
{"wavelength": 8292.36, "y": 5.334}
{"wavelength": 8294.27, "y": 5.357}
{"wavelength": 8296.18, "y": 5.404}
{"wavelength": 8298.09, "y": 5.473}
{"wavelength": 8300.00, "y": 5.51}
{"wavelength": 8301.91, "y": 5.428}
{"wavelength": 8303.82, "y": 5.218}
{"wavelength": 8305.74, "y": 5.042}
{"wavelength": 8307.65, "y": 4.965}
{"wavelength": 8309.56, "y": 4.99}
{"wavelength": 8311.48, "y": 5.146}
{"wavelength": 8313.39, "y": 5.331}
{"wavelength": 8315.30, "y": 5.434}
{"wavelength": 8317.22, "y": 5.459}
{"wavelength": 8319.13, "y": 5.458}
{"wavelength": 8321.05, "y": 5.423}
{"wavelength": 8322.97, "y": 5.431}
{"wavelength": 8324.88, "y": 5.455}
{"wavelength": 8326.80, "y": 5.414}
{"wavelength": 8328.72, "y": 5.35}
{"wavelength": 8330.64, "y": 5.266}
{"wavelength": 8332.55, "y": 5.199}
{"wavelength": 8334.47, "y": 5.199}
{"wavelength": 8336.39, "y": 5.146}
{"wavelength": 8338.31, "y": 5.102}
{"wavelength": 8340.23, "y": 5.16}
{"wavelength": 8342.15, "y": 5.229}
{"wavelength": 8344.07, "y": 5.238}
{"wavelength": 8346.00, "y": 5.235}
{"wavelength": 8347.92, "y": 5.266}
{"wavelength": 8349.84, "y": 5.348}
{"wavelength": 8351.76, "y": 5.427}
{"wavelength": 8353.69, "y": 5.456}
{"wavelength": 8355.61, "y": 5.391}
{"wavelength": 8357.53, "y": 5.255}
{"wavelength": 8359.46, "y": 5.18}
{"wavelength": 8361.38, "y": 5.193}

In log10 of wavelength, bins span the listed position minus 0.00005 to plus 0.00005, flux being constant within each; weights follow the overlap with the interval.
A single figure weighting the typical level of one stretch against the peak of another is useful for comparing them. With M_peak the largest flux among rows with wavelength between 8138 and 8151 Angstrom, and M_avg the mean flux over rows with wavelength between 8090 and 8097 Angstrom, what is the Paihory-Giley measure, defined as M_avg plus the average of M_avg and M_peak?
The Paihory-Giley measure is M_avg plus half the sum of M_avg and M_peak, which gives 10.9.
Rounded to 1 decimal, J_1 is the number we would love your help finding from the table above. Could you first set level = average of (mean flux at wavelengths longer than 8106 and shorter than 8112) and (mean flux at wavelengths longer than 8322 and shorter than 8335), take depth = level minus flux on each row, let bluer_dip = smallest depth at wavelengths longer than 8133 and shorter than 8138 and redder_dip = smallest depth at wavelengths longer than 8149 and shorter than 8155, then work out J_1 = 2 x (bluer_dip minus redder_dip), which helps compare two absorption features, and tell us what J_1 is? 0.3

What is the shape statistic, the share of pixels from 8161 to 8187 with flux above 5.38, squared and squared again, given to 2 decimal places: 0.54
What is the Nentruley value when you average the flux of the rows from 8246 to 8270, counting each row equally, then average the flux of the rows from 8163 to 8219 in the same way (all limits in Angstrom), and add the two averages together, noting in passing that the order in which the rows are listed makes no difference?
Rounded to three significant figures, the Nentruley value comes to 11.0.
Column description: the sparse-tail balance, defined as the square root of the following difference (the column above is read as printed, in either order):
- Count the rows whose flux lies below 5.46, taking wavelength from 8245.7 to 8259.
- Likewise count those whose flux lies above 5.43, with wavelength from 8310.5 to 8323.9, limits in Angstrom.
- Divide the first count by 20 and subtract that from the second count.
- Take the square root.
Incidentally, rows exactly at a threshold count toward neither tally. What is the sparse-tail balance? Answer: 2.0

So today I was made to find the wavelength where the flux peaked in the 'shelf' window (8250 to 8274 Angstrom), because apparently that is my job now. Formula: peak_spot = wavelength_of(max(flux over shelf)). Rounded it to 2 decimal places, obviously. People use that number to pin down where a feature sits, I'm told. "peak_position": 8254.26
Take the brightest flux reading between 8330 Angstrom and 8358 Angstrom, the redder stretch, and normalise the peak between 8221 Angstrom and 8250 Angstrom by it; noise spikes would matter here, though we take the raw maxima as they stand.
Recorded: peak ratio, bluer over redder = 1.04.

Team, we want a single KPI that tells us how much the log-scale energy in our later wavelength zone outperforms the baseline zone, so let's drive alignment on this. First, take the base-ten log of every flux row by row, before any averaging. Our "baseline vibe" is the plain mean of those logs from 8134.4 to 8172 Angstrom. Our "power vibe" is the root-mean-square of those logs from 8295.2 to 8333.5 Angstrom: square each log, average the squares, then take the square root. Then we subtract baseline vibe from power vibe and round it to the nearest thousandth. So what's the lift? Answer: -0.019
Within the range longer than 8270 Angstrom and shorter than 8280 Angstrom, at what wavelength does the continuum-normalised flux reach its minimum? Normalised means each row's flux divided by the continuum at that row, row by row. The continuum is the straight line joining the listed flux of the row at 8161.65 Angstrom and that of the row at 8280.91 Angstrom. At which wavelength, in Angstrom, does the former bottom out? 8275.19 Angstrom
